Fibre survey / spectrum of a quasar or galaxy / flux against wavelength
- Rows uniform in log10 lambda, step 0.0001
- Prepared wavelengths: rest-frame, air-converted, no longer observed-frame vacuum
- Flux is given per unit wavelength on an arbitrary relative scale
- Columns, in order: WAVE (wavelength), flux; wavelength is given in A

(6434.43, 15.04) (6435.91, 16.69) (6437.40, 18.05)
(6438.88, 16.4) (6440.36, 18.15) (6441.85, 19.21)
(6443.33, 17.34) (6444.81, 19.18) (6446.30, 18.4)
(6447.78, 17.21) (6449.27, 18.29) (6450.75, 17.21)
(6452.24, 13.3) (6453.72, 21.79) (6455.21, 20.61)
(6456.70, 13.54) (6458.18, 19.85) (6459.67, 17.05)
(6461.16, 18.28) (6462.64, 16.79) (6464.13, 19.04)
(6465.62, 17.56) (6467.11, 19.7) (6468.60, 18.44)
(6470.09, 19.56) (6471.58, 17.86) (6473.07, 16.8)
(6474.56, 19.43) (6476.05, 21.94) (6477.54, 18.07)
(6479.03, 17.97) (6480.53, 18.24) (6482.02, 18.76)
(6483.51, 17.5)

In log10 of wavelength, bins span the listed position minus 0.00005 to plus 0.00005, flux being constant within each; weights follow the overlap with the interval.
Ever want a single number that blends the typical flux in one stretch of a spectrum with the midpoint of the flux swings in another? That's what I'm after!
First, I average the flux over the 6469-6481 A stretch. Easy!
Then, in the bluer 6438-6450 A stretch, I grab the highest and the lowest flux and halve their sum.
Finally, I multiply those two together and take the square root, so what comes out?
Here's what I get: 18.3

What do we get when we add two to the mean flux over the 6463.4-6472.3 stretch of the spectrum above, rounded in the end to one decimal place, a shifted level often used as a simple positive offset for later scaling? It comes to 20.7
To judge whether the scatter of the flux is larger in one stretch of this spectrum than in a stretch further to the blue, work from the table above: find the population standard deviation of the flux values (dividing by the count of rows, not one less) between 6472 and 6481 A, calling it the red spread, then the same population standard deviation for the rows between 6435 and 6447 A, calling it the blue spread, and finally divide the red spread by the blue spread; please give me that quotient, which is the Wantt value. 1.7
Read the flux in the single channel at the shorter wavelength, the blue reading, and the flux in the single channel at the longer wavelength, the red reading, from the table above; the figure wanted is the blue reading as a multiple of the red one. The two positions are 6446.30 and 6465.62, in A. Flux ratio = 1.05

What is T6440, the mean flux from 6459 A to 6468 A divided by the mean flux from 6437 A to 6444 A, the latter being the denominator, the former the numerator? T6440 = 1.01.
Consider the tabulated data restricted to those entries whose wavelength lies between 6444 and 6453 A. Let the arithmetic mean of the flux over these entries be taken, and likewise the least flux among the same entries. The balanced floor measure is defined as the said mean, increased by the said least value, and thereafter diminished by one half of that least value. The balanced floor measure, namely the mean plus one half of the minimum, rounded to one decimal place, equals 23.9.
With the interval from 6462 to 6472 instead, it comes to 26.8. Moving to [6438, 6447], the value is 26.3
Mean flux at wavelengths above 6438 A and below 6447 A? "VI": 18.1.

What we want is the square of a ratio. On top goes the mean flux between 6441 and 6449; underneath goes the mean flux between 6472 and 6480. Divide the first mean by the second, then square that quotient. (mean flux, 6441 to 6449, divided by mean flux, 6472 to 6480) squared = 0.94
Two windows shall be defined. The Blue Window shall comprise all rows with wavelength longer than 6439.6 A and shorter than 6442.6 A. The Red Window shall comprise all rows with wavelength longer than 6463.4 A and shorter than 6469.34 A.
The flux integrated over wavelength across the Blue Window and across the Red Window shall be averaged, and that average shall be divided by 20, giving 4.2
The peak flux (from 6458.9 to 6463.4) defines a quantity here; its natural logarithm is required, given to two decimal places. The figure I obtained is 2.91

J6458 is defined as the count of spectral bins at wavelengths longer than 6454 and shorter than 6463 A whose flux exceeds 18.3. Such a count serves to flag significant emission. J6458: 2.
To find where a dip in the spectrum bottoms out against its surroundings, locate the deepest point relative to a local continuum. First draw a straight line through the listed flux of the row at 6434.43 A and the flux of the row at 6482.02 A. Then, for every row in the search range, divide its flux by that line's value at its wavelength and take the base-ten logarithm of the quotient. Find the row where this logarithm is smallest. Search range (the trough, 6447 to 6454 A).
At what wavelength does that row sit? 6452.24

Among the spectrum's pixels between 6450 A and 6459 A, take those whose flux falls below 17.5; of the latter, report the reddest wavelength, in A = 6456.70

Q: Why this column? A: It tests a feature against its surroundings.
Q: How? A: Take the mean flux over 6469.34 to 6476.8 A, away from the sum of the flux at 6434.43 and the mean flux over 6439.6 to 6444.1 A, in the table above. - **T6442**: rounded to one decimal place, 14.2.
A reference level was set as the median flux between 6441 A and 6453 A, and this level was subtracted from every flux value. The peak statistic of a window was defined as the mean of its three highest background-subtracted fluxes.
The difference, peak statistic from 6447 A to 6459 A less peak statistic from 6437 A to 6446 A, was 1.9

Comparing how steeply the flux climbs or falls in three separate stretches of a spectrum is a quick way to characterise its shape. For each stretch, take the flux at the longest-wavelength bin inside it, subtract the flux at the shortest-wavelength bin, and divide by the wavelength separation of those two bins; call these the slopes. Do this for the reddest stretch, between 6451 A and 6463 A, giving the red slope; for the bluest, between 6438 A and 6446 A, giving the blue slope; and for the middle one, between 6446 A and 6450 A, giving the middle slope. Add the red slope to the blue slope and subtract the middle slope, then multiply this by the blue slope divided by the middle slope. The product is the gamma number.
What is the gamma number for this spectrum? -10.7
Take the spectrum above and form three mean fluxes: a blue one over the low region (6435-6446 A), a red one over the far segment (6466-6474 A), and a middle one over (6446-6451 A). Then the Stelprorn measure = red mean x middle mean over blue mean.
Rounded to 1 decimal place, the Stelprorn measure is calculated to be 18.4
